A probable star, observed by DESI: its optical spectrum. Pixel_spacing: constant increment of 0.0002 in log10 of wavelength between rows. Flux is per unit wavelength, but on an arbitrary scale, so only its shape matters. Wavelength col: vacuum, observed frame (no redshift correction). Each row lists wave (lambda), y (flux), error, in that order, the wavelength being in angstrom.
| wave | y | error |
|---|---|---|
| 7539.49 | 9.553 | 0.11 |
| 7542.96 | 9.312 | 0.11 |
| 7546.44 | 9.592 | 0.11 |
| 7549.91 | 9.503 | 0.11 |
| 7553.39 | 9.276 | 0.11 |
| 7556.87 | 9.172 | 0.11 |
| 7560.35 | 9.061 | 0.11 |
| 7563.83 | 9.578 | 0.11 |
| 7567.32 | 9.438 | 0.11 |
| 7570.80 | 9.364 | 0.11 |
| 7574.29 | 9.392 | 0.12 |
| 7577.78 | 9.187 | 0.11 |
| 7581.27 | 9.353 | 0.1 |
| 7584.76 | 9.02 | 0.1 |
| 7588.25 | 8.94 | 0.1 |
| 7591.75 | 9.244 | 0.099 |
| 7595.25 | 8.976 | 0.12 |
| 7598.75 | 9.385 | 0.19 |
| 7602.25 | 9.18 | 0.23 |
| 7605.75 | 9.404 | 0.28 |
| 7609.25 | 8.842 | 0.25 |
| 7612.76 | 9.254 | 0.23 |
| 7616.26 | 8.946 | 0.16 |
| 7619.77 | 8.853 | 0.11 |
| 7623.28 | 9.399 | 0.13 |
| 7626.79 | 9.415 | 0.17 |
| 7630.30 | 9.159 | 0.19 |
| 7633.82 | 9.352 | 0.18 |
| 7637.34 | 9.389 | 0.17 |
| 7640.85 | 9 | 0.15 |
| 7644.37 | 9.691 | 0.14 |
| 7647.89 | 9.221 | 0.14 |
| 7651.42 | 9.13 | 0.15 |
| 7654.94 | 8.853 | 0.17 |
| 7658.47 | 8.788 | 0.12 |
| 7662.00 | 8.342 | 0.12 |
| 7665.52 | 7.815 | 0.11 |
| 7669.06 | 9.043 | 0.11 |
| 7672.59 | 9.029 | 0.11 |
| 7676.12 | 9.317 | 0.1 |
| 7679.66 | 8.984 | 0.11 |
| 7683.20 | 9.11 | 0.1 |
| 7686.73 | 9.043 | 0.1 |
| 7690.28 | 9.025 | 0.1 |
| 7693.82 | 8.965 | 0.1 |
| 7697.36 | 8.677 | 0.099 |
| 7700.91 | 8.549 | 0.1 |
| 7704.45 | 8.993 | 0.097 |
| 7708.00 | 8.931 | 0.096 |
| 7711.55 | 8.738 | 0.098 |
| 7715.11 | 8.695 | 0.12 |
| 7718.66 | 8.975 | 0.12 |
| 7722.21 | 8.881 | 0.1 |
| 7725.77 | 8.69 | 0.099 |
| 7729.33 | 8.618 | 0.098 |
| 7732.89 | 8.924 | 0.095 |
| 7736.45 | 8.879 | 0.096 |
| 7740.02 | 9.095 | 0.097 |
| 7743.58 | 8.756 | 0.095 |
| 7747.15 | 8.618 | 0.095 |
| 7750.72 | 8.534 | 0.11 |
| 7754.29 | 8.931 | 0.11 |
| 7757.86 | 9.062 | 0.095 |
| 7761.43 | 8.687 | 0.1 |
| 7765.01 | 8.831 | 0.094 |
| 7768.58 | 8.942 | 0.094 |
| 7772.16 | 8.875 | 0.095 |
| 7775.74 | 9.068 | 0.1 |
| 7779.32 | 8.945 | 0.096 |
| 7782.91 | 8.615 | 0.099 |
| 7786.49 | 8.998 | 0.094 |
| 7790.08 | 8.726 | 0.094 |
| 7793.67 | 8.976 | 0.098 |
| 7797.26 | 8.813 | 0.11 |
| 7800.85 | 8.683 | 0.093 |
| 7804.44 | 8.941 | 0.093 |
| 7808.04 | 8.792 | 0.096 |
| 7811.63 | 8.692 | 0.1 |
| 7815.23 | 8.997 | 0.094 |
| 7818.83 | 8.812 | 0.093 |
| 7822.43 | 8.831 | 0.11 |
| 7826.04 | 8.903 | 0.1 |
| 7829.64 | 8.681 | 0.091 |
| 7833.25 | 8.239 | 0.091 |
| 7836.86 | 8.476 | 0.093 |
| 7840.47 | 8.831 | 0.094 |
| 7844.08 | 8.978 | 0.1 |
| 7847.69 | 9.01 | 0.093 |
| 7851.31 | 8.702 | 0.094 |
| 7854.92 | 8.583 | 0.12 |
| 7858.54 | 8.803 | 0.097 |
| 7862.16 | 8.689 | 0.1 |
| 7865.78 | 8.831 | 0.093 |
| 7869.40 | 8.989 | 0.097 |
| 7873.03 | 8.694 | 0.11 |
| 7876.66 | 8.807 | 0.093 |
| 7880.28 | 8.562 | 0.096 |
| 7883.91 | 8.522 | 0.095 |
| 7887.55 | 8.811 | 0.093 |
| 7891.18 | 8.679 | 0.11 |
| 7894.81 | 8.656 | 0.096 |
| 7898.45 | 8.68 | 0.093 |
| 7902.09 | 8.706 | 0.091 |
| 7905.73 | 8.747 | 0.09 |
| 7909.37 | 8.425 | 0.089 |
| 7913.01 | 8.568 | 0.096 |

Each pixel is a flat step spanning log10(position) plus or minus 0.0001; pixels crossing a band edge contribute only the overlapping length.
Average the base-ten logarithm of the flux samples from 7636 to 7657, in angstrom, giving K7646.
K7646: 0.964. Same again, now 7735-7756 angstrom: 0.944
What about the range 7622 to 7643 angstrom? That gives 0.968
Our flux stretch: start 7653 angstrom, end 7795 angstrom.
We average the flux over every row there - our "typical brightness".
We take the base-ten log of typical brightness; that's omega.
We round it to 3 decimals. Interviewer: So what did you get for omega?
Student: 0.946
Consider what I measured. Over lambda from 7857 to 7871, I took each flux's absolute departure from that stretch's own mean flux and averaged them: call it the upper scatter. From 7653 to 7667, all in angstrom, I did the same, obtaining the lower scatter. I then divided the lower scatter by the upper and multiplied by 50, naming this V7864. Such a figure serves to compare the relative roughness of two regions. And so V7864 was 226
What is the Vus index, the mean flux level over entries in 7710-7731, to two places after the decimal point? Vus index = 8.77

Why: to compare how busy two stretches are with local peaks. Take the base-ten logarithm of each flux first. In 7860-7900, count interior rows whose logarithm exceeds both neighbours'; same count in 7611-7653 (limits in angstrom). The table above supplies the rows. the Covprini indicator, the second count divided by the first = 1.0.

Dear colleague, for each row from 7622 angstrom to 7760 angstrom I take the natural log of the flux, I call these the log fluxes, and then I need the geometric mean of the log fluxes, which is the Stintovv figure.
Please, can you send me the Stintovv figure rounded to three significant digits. 2.19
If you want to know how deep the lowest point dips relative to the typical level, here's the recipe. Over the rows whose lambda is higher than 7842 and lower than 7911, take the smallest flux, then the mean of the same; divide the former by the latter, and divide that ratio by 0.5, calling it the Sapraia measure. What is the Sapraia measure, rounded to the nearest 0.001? 1.930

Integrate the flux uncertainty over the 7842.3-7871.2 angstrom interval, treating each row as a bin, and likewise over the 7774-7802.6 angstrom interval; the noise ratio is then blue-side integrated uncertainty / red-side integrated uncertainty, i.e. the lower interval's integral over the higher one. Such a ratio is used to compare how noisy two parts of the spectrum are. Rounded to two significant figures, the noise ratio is 0.98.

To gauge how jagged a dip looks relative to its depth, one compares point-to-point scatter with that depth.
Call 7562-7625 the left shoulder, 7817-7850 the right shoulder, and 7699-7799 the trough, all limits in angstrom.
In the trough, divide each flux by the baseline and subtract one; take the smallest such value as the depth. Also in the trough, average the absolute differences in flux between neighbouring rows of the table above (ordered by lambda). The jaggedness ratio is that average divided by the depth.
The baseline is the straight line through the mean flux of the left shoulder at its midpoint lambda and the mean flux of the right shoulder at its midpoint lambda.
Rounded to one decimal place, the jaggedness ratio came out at -4.0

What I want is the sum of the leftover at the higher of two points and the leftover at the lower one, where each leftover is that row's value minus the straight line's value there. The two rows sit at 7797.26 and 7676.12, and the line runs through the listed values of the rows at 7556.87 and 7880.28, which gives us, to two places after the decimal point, 0.46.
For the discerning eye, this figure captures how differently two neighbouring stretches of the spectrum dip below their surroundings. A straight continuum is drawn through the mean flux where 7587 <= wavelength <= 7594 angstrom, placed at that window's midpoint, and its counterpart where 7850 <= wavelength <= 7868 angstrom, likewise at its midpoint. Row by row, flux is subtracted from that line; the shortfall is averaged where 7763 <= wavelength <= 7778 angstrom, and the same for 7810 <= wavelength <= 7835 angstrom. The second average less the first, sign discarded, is 0.12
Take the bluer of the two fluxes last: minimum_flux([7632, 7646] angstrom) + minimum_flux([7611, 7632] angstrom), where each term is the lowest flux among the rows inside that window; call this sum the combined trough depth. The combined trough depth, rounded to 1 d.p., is 17.9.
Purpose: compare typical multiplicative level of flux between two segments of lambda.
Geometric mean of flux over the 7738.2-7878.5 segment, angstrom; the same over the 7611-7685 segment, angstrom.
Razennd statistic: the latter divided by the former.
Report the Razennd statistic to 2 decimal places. 1.03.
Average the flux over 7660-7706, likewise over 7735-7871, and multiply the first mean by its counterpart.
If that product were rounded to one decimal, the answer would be 77.9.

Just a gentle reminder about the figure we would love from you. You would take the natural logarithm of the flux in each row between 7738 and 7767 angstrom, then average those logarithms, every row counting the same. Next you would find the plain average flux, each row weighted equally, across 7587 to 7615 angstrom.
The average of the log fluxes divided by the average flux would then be 0.238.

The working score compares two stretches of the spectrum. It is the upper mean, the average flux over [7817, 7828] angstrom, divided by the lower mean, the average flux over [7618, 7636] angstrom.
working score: 0.958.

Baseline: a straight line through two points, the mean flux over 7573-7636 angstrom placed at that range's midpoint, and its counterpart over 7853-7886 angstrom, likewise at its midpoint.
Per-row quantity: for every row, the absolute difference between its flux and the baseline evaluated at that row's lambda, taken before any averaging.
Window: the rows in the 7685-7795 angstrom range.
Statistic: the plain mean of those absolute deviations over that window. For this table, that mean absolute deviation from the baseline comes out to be 0.155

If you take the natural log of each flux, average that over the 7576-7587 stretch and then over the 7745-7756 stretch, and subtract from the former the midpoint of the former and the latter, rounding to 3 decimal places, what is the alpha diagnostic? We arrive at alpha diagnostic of 0.028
